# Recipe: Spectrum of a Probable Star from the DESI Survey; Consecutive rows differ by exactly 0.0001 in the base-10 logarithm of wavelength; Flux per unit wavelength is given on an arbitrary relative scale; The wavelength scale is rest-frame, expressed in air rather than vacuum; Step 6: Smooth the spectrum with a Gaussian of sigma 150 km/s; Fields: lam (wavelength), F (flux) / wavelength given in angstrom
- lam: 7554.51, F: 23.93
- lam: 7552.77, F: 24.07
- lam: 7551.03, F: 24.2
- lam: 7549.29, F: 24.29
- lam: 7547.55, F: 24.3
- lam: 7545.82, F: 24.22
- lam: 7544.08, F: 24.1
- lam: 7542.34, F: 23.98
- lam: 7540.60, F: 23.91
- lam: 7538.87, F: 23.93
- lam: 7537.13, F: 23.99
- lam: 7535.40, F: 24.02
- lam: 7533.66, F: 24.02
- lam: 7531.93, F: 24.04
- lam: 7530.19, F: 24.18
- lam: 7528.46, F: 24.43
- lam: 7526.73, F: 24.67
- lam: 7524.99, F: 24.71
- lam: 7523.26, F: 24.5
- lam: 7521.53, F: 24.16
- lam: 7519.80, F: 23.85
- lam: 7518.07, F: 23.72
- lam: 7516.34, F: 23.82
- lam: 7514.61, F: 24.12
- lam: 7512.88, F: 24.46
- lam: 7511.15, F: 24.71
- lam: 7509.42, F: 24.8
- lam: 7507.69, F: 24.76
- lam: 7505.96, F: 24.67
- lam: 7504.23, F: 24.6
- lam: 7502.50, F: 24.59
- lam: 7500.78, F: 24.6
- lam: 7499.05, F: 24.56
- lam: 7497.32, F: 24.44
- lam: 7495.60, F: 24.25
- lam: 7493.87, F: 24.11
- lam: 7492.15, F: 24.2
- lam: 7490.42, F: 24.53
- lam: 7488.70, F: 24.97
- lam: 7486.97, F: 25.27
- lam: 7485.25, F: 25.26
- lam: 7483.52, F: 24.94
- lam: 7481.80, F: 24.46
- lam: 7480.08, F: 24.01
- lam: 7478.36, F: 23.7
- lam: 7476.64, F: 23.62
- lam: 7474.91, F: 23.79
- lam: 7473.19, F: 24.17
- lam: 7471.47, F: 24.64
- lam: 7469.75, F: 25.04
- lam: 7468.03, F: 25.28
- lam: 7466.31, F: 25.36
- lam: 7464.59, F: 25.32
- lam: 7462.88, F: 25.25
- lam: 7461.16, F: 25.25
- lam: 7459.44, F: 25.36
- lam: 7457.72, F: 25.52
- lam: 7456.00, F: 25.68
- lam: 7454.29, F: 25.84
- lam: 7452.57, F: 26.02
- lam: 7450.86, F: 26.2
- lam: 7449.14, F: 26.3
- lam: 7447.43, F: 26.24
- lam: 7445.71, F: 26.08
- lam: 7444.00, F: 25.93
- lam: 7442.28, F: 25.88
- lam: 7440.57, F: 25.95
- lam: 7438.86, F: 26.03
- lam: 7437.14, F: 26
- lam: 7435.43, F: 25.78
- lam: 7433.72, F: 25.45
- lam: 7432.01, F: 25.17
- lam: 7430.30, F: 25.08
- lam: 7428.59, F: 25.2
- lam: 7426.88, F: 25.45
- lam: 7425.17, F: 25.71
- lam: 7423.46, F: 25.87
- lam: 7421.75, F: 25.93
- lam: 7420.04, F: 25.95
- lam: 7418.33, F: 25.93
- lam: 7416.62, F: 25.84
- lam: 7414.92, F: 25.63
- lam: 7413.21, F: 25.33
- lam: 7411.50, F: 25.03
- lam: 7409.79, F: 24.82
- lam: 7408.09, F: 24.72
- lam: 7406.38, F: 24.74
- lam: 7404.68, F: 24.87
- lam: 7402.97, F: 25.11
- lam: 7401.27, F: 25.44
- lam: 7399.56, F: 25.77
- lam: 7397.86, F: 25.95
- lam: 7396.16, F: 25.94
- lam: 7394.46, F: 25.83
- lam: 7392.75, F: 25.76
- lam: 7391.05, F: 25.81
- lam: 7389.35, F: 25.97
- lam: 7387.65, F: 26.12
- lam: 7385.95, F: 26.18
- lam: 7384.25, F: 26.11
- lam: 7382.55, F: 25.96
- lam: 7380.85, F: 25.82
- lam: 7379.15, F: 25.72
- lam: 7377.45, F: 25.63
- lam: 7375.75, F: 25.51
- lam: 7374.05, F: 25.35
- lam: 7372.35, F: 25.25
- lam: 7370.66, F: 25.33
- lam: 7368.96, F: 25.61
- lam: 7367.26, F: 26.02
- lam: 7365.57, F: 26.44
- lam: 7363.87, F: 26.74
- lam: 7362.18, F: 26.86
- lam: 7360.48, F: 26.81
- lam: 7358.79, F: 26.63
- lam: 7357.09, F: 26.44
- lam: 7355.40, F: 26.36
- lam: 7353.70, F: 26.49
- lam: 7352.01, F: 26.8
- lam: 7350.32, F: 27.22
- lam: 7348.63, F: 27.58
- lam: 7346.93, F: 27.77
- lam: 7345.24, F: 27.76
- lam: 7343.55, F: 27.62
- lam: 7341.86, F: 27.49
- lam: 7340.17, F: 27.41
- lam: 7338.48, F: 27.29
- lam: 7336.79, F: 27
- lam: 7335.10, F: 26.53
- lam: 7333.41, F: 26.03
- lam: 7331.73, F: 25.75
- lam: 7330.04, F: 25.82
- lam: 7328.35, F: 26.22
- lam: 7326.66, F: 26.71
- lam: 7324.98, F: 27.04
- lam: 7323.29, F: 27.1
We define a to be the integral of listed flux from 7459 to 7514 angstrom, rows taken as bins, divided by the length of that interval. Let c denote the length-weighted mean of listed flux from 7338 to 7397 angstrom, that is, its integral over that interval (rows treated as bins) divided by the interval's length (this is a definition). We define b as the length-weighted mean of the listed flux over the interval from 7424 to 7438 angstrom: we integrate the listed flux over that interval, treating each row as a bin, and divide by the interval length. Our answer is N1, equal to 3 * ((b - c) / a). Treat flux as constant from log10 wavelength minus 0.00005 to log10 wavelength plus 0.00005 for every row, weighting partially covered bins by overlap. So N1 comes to -0.11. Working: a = 24.6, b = 25.5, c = 26.4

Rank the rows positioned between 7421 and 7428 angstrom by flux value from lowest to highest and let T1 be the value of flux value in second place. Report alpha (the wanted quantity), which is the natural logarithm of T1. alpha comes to 3.25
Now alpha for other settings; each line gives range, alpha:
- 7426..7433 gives 3.23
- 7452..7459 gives 3.25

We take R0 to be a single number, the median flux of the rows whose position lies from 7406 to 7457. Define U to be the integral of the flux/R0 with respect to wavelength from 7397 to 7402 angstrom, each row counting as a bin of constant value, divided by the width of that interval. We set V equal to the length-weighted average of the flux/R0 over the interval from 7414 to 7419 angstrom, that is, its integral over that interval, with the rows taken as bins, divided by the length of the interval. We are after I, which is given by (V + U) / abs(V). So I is 2.00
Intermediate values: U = 1.00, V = 1.00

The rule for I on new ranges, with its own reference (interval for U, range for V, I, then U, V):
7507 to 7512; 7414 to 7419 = 1.96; 0.96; 1.00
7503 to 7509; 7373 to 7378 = 1.97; 0.95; 0.98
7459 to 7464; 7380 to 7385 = 1.97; 0.98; 1.00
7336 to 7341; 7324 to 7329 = 2.02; 1.05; 1.03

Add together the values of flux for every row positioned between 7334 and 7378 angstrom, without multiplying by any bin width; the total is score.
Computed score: 692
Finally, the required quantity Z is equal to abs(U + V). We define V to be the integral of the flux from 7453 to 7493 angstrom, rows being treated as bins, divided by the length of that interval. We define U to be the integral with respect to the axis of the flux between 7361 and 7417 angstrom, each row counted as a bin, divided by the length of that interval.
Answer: 50.5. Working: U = 25.7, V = 24.9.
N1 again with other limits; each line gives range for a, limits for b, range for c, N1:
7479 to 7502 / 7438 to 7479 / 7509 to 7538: 0.14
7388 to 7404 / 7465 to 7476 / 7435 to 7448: -0.15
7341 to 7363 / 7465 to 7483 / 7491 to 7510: -0.01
